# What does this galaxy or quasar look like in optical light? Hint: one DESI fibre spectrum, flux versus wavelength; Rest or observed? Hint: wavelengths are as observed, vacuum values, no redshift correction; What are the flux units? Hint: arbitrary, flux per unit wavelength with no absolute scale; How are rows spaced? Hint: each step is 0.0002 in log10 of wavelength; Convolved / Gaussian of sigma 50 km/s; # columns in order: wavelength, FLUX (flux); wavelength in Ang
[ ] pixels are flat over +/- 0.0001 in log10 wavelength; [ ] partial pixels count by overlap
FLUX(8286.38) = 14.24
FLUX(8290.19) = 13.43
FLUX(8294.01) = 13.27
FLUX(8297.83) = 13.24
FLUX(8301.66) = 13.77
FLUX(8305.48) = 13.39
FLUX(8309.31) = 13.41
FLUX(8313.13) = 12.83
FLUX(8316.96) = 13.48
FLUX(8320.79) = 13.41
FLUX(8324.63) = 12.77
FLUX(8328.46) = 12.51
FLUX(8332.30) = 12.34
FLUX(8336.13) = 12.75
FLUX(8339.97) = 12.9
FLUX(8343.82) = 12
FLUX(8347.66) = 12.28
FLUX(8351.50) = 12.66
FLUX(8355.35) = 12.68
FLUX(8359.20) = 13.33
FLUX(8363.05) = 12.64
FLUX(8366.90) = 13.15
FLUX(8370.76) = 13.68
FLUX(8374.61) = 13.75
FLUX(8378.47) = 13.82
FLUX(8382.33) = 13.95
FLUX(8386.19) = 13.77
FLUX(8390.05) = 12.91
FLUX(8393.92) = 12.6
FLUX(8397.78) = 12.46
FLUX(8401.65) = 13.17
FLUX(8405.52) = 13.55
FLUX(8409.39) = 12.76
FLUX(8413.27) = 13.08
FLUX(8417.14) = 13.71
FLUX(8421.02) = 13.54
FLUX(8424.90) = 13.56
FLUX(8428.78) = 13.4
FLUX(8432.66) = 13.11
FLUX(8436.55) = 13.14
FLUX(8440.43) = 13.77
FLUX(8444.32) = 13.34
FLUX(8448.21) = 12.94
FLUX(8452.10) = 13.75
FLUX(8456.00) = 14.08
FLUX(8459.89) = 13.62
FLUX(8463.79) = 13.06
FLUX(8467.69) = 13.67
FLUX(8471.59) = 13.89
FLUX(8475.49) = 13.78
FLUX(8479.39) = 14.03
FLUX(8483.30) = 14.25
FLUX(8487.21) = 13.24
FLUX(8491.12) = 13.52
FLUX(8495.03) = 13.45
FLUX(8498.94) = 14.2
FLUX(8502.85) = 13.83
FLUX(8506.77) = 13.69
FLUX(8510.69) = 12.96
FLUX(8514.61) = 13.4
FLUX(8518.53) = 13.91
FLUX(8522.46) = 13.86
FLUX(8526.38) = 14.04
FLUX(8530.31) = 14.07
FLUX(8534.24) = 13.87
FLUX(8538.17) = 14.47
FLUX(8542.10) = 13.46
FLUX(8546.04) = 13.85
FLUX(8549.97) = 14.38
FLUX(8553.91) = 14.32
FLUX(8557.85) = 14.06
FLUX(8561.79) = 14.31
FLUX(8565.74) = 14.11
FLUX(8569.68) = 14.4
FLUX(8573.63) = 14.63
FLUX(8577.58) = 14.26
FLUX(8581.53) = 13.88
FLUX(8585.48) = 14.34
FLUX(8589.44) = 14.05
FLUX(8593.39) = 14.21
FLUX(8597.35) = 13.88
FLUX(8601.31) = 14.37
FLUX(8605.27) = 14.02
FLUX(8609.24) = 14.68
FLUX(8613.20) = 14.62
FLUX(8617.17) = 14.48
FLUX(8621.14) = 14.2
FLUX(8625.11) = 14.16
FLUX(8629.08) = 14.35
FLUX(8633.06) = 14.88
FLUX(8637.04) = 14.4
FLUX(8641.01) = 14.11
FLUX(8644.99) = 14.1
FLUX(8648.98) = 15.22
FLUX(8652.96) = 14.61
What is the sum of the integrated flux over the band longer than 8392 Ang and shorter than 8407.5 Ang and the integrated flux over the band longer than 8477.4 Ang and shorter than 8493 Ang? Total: 415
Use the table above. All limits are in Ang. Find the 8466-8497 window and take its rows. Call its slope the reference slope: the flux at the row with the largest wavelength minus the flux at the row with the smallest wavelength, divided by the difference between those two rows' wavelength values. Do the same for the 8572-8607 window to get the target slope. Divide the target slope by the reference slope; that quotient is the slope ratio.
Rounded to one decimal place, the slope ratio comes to 2.4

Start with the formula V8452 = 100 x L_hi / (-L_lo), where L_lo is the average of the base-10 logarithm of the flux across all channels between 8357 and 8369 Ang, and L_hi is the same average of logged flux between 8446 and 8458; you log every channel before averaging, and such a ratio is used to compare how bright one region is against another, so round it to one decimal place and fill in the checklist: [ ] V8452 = -101.6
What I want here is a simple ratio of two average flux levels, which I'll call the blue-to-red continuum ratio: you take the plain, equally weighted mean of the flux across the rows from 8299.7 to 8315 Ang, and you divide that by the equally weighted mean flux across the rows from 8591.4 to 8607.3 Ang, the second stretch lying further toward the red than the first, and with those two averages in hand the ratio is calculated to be 0.945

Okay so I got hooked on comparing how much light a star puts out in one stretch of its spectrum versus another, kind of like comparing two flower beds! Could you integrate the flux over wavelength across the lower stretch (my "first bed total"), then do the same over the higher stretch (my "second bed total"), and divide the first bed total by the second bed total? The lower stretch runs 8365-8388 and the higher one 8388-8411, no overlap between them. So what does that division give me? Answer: 1.06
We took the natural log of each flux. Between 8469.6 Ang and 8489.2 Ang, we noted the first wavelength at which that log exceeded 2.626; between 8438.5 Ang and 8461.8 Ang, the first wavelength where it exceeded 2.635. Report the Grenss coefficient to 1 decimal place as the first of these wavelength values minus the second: 15.6 Ang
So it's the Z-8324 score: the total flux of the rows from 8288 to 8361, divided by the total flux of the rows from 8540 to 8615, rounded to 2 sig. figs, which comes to 0.91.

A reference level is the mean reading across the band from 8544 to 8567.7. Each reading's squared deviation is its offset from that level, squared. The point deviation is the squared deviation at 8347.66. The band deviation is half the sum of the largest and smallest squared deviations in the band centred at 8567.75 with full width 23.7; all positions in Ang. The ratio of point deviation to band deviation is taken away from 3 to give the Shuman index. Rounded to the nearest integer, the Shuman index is -30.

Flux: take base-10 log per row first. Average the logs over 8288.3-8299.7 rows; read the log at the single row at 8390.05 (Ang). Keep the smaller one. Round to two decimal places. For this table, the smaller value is 1.11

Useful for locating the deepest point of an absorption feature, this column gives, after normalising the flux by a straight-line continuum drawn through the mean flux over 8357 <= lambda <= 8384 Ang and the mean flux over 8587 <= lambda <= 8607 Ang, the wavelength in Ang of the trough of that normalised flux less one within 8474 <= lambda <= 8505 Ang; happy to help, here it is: 8487.21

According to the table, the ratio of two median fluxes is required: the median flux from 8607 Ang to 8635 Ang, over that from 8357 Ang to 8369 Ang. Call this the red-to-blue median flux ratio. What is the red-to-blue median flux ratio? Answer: 1.10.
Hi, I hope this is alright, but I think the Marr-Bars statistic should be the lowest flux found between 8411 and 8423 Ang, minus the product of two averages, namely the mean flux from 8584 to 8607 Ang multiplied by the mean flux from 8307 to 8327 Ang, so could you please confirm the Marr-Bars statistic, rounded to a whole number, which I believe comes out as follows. -173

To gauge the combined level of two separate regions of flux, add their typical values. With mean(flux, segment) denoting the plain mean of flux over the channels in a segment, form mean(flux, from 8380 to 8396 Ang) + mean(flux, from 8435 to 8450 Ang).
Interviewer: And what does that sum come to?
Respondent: 26.6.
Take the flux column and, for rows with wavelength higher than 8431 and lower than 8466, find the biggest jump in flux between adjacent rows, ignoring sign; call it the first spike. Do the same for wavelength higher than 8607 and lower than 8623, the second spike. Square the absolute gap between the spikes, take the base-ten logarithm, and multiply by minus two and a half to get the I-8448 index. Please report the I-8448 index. 1.4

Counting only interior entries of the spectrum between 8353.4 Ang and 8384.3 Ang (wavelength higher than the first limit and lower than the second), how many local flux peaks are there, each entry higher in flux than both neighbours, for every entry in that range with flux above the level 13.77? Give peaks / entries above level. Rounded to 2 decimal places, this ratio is 0.50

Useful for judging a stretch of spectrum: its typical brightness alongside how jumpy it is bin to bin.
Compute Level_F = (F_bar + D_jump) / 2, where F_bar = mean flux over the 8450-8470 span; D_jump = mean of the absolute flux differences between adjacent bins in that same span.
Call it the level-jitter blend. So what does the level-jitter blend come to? 7.06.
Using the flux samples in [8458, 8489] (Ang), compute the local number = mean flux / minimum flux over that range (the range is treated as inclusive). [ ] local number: 1.05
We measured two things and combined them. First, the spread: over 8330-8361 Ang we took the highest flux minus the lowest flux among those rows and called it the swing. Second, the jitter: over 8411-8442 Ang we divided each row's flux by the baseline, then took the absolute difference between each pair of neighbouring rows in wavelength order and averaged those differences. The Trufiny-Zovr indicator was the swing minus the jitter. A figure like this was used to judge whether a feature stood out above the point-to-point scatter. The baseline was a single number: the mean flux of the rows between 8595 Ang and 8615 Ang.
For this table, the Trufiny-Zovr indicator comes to 1.31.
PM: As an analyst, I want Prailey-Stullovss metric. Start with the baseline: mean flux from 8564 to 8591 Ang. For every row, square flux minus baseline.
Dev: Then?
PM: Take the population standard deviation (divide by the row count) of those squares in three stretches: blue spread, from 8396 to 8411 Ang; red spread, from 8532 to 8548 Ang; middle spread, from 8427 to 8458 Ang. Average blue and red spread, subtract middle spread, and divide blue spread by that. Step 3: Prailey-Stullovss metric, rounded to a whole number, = 15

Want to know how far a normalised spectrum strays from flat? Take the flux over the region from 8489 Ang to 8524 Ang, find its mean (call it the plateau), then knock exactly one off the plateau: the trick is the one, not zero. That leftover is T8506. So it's 12.6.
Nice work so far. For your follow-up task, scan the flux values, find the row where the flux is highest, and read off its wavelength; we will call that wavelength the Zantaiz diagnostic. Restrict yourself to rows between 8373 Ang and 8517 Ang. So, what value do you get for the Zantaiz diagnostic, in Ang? 8483.30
